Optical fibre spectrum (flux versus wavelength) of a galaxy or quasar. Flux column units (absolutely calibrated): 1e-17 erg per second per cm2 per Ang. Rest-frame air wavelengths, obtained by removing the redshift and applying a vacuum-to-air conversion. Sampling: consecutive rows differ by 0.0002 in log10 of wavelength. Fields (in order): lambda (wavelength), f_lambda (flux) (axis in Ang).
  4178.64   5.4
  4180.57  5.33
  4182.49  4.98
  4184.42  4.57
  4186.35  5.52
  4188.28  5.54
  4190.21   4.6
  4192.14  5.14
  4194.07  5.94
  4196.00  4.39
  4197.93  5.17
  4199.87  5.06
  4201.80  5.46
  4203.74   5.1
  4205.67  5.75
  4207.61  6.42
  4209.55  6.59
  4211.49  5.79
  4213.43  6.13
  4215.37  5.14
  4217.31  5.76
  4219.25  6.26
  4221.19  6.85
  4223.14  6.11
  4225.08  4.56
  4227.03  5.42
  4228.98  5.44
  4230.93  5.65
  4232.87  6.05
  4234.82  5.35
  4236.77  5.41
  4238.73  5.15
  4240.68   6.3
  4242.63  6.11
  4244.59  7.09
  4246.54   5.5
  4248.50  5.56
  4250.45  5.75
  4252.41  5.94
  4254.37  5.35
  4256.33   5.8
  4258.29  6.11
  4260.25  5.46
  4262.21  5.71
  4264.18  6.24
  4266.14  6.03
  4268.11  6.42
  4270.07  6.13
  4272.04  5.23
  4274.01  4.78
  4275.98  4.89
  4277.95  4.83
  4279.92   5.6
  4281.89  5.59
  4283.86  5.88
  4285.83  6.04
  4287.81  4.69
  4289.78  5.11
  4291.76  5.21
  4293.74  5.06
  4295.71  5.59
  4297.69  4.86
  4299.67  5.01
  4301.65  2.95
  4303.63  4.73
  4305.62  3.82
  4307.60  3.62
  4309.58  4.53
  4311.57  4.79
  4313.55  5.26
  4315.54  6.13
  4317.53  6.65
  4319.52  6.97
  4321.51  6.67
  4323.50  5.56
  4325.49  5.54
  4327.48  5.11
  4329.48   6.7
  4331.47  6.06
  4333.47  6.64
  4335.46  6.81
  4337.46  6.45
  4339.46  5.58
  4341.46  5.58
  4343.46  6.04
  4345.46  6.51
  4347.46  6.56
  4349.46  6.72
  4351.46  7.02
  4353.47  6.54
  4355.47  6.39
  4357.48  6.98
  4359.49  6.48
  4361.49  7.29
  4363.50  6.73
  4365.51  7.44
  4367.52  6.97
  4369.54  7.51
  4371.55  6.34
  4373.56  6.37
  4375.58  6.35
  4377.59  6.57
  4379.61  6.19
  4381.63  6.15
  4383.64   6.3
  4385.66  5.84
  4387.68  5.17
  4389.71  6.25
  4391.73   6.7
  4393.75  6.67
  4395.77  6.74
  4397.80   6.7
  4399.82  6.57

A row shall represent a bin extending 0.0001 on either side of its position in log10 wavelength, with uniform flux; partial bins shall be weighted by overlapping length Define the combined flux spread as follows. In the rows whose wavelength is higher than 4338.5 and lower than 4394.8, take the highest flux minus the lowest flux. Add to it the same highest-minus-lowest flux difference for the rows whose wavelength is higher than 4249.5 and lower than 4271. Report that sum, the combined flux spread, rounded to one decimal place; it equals 3.4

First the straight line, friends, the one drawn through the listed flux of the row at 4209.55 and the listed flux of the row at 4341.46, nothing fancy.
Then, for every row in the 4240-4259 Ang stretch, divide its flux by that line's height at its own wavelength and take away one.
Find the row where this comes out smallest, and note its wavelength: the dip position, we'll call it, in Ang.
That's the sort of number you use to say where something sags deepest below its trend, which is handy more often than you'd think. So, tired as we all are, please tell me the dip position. 4254.37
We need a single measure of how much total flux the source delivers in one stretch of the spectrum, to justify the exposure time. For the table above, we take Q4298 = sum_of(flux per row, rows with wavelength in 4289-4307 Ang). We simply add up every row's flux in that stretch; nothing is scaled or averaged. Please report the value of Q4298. 42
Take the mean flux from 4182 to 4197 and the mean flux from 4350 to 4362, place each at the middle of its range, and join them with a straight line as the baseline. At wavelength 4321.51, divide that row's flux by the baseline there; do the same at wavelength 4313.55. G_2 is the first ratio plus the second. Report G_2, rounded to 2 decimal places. 1.87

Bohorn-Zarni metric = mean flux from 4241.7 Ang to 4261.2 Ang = 5.87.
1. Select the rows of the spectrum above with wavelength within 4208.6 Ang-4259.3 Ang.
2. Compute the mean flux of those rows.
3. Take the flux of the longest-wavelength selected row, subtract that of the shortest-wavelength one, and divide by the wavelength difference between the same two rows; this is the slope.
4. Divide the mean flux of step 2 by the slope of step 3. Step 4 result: -590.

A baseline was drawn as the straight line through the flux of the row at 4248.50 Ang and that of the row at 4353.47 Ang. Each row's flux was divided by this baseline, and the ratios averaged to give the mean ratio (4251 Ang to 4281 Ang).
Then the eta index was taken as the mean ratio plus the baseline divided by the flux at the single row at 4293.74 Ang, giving 2.17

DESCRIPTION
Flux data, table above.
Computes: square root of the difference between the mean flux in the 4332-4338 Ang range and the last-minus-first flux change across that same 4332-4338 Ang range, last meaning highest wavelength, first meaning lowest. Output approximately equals 2.61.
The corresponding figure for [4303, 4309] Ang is 2.27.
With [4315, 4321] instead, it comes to 2.40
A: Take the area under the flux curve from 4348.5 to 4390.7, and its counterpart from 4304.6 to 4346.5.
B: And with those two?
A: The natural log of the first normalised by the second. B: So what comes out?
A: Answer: 0.14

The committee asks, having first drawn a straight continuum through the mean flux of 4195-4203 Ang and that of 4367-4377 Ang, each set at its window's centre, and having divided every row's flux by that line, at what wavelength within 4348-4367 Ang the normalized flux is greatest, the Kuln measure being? 4365.51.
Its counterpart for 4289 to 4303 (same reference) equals 4295.71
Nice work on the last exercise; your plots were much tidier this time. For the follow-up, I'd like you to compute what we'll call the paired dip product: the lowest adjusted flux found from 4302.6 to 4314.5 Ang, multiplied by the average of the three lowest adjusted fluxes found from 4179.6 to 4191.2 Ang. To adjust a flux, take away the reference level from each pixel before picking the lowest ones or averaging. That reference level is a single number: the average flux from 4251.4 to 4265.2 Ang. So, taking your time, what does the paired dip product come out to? 2.4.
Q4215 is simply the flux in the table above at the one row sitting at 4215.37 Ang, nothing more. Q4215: 5.14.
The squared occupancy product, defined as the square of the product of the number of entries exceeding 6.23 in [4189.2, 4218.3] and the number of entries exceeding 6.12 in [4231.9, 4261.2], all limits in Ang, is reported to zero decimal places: 16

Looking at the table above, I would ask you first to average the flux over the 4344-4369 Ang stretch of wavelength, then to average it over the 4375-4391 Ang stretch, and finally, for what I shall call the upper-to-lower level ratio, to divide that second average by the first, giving 0.90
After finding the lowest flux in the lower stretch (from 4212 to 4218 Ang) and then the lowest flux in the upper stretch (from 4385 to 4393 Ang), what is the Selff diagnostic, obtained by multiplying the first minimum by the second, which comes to 26.6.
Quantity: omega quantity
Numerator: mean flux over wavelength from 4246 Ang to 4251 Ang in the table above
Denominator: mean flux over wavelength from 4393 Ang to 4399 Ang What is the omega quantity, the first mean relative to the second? 0.84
